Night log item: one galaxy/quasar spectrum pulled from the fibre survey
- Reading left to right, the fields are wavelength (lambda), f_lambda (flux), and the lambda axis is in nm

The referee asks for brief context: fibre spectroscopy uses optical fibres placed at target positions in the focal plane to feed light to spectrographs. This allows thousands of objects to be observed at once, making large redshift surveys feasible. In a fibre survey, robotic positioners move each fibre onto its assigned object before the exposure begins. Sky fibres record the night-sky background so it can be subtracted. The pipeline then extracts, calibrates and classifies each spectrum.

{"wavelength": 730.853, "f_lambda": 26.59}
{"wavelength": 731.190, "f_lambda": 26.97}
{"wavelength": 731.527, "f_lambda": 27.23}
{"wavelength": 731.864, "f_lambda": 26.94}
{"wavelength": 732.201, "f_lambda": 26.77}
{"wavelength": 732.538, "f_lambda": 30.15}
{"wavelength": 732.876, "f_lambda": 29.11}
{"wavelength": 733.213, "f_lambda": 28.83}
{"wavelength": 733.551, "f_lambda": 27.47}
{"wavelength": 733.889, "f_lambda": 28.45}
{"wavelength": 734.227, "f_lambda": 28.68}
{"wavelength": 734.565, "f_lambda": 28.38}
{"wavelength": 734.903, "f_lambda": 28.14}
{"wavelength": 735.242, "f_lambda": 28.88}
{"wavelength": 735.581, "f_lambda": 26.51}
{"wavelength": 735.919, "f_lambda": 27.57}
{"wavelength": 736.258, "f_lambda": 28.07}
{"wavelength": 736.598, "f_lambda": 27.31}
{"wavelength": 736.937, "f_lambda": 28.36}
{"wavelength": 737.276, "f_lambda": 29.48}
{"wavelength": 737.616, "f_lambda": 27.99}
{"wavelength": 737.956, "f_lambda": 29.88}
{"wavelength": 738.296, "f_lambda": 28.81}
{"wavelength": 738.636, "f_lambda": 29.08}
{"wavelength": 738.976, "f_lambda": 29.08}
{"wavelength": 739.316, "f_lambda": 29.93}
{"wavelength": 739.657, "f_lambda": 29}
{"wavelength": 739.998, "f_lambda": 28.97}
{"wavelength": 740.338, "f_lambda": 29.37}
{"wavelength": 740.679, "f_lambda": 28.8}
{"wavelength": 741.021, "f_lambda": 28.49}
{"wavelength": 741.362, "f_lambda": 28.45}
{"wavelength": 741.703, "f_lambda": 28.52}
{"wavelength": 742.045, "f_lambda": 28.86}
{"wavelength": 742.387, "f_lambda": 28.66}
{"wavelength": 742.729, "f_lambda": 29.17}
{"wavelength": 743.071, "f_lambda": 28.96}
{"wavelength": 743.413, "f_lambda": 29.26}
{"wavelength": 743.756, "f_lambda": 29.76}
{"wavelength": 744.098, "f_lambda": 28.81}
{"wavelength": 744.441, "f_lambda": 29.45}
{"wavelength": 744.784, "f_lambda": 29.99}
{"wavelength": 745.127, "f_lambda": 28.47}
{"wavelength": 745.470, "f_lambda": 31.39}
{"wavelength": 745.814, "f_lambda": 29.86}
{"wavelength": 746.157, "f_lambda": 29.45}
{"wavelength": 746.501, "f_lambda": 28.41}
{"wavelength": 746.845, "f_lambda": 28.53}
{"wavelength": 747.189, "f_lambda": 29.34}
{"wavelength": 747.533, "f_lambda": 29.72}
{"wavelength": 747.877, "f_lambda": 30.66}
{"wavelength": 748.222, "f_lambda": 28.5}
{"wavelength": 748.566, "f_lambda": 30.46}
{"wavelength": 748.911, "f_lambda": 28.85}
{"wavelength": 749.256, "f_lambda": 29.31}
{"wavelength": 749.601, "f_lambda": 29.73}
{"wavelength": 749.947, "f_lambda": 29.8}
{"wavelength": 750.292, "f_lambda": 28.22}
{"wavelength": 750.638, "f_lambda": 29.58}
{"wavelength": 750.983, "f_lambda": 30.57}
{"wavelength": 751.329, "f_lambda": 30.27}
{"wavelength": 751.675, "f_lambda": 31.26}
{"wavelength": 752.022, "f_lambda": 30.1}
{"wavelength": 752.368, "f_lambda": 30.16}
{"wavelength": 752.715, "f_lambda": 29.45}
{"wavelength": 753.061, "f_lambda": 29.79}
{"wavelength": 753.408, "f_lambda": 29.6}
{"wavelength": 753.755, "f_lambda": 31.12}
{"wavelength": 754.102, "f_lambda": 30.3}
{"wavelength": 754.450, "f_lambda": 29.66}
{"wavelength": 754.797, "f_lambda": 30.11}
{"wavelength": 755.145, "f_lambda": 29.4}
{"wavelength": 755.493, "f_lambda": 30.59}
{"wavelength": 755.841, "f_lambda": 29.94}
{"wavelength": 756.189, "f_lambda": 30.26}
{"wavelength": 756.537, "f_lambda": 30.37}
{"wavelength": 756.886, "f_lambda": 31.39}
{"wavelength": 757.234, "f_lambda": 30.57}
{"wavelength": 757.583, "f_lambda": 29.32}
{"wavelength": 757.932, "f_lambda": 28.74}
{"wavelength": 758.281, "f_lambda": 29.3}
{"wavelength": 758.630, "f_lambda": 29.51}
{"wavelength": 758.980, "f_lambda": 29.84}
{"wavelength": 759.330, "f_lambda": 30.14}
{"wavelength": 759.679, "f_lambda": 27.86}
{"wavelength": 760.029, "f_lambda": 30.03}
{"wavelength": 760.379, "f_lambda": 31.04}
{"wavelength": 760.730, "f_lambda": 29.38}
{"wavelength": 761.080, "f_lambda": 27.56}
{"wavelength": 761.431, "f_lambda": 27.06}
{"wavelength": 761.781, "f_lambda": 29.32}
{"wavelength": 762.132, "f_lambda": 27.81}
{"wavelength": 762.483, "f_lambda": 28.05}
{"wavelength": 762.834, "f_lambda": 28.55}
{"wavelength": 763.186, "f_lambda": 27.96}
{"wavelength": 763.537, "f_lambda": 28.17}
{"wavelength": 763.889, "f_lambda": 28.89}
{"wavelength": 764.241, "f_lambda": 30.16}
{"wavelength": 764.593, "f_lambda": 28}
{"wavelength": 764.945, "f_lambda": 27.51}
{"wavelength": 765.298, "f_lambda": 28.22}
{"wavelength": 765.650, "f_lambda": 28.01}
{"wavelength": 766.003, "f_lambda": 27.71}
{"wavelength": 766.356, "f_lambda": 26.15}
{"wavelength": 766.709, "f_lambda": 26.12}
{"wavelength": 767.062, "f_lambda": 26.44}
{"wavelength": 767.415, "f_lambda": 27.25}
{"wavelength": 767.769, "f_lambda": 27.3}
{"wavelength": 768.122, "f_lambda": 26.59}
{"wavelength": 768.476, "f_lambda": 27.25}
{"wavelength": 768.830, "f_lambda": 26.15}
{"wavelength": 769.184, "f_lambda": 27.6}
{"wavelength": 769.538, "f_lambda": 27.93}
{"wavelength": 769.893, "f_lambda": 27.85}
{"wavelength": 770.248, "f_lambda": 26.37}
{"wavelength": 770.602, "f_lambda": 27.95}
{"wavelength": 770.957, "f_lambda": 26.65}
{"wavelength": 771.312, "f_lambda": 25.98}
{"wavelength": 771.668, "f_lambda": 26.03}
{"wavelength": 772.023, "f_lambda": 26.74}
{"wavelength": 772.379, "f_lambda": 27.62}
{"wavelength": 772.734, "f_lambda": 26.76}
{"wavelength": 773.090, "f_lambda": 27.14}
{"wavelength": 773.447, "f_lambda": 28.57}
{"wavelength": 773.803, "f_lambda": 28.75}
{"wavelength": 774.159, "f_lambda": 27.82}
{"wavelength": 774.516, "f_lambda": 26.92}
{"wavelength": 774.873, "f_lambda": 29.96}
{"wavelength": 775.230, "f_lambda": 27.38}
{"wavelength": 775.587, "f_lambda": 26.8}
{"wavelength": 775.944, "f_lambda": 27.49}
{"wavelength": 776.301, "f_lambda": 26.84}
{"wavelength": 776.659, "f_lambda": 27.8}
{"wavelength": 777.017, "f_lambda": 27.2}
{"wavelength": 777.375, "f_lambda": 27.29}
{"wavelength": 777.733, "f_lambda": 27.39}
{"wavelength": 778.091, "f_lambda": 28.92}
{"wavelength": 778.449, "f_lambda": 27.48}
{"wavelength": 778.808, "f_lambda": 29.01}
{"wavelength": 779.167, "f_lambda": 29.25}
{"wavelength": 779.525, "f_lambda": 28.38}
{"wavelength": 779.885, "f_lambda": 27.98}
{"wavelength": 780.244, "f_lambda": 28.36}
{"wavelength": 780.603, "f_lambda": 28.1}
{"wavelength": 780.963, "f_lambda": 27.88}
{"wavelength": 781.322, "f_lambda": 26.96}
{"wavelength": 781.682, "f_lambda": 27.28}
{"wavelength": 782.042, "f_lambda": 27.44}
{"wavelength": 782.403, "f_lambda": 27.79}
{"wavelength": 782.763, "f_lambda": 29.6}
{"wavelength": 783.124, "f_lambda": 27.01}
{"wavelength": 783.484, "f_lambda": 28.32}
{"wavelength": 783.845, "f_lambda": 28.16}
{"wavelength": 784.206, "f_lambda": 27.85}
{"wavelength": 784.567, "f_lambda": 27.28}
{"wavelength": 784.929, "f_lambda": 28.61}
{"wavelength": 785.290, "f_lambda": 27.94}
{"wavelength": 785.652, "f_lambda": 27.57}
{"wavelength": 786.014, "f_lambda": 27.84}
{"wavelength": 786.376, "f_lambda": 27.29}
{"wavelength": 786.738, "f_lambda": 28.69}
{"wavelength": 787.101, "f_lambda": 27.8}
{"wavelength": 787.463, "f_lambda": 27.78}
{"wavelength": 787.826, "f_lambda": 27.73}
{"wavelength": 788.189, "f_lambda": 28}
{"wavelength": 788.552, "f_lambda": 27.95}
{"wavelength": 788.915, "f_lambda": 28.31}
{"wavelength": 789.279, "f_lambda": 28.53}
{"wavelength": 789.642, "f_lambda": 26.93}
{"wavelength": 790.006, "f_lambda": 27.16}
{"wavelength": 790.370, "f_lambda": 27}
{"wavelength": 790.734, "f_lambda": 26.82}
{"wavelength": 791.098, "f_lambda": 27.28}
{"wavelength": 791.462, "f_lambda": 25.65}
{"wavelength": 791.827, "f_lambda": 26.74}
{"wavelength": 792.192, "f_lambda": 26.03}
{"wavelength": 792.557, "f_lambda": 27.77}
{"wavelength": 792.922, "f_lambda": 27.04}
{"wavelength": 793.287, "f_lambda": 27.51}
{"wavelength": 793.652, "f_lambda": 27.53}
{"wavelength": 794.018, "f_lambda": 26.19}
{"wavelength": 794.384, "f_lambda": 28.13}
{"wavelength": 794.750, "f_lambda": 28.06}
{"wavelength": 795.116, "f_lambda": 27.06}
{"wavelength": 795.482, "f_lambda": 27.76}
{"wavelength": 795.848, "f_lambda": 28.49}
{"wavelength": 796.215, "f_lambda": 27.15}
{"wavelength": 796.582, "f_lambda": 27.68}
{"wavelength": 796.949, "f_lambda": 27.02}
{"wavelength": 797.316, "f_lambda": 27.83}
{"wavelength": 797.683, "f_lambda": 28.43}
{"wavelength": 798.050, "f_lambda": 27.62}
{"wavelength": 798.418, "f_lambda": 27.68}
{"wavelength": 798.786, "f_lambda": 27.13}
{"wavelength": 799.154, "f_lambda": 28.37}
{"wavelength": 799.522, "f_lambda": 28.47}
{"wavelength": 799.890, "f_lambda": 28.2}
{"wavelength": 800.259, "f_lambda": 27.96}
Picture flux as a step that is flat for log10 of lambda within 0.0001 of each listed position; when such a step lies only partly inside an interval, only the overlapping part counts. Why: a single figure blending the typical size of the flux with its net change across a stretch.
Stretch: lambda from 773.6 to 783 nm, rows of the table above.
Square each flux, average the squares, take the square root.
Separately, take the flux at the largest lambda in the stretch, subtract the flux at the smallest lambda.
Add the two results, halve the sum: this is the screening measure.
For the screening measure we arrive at 14.4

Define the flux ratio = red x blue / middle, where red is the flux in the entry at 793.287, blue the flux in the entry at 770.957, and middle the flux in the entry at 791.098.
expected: 26.9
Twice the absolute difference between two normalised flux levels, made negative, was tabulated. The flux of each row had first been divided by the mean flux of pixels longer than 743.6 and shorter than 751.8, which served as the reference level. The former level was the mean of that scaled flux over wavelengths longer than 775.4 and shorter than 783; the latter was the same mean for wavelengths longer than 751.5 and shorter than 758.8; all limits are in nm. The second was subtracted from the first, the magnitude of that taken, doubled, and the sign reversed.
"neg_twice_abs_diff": -0.15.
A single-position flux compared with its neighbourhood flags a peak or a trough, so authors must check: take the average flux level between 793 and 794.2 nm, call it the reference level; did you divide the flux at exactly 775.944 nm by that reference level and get 1.02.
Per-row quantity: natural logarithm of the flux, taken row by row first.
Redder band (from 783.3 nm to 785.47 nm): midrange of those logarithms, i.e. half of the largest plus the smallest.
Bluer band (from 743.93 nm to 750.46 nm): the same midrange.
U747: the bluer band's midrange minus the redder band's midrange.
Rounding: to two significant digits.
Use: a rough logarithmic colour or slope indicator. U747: 0.063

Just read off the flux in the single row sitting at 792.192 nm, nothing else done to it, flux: 26.03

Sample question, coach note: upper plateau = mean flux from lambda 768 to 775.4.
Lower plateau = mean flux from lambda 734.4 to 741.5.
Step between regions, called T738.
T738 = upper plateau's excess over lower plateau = -1.3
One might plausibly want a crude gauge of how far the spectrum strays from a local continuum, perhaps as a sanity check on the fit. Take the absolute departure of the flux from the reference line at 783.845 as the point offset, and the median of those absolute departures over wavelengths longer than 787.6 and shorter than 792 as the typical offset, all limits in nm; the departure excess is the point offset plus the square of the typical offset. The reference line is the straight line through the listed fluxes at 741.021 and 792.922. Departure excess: 1.1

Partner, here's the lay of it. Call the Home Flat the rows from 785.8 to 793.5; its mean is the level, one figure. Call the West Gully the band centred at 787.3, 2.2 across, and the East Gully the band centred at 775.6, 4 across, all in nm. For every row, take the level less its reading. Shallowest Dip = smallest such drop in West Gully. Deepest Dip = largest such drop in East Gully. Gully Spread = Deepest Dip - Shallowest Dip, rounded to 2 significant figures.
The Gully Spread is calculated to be 1.9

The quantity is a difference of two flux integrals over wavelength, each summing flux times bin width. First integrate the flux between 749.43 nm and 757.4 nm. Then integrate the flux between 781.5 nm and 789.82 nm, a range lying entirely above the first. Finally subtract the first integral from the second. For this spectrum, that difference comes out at -8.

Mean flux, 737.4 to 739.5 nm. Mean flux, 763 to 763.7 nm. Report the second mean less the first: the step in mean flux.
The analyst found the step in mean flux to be -1.1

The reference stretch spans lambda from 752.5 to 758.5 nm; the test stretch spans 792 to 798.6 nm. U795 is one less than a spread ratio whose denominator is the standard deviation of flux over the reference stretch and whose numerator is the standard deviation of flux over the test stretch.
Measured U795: -0.04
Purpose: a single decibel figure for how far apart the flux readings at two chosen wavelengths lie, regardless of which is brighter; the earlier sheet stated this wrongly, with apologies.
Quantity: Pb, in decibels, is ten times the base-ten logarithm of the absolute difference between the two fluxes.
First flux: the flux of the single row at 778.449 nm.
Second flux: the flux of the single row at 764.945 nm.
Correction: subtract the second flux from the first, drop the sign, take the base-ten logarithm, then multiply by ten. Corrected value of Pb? -15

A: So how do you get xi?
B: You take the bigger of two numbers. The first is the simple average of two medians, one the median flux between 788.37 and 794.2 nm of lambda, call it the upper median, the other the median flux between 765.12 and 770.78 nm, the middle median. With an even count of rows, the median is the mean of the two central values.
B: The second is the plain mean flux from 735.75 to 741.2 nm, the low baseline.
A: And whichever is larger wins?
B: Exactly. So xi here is 28.8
